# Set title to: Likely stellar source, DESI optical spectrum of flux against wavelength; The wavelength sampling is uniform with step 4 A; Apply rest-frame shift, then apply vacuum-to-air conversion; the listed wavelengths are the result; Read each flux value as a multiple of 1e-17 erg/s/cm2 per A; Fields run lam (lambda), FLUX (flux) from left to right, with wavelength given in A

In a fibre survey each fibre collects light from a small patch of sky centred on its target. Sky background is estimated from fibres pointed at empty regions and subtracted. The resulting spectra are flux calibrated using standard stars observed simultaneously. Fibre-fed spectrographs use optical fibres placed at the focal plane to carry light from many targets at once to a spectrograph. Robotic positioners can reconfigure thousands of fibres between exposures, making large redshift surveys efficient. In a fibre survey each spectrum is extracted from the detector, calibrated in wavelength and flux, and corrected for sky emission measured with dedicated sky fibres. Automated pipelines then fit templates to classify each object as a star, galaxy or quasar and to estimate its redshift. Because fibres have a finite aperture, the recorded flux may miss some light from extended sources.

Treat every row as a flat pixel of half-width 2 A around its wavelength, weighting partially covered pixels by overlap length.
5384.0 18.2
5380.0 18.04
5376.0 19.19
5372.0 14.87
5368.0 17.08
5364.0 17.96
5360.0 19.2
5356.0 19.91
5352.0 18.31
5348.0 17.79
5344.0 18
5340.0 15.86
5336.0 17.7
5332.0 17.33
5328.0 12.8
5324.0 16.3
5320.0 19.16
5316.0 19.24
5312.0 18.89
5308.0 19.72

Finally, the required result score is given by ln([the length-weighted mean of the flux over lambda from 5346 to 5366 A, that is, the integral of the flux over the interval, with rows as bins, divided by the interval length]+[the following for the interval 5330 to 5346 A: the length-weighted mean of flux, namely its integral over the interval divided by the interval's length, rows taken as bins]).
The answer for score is 3.58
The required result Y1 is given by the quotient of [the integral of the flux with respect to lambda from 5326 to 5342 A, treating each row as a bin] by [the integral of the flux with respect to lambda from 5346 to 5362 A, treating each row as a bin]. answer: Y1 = 0.85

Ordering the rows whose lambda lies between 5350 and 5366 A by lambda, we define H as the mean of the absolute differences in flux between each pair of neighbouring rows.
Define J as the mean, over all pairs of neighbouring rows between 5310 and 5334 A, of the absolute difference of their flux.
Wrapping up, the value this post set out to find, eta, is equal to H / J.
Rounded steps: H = 1.18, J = 2.3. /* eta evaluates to 0.5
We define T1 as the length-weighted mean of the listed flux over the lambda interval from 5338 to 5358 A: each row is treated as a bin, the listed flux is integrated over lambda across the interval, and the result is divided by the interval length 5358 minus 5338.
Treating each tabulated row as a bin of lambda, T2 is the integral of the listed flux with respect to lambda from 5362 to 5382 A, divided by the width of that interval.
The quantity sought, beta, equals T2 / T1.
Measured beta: 0.97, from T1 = 18.0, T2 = 17.4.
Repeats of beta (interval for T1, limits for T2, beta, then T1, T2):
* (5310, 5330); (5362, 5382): 1.01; 17.3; 17.4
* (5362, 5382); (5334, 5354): 1.01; 17.4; 17.5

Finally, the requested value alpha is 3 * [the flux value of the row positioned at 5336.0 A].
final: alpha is 53.1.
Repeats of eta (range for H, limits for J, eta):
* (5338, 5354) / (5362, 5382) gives 0.4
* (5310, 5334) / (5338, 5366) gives 2.1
